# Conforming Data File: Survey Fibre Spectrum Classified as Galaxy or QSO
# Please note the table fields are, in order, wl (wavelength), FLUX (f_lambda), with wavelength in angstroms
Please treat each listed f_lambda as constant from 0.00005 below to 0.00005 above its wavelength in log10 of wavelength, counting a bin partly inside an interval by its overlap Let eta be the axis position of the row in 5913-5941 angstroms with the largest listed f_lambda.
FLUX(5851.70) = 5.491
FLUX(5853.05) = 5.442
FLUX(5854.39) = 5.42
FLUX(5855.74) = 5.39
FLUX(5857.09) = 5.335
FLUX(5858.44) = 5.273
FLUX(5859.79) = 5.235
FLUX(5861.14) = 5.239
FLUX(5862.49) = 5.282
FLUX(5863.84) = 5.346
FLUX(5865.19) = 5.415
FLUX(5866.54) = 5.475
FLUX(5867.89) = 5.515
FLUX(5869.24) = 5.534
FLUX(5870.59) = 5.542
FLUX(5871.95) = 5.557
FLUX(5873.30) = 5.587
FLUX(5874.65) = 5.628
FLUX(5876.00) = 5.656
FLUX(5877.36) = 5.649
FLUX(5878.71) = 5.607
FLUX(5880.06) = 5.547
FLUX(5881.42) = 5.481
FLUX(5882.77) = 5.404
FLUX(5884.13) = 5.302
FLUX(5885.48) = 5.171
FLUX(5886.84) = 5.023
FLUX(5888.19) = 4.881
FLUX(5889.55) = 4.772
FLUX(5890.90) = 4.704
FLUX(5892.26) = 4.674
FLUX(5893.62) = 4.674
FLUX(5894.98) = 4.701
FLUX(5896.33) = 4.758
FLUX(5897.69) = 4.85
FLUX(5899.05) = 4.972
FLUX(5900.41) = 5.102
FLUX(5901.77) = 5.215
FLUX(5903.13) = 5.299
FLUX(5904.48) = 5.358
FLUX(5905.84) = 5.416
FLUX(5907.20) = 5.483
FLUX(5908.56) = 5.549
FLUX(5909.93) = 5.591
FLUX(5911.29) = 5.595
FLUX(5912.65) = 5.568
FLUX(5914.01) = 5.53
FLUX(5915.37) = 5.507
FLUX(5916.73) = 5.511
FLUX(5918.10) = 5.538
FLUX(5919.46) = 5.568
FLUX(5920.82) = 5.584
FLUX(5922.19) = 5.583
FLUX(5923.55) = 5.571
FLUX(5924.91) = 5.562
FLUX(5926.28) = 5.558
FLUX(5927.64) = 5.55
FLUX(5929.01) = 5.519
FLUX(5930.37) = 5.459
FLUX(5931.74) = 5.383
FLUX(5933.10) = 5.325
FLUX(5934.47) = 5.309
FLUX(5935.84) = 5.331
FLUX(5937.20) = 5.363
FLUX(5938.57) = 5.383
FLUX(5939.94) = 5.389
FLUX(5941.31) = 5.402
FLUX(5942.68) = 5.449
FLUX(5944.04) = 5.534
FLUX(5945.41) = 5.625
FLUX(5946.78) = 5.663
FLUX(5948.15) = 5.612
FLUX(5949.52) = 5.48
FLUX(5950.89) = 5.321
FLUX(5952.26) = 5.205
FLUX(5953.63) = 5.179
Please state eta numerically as 5920.82 angstroms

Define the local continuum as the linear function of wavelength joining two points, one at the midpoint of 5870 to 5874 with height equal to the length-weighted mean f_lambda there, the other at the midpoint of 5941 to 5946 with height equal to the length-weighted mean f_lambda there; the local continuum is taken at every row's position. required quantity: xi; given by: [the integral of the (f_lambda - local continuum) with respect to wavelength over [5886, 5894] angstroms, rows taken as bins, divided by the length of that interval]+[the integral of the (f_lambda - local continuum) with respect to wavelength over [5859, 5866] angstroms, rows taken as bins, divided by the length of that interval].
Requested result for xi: -1.0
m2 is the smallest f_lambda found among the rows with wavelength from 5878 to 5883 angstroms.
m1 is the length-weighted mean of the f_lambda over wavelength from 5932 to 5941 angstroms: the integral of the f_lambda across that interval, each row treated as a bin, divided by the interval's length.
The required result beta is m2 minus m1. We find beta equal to 0.05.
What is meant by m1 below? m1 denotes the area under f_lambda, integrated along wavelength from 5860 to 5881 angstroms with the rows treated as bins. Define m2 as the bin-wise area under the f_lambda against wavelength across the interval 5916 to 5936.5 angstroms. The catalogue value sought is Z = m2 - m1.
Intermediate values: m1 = 115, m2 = 113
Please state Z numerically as -2.9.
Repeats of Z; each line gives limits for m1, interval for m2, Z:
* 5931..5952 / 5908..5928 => -2.9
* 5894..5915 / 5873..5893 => -5.2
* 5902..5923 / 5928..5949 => -1.2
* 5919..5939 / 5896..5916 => -2.8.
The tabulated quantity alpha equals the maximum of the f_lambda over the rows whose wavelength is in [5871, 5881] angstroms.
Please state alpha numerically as 5.656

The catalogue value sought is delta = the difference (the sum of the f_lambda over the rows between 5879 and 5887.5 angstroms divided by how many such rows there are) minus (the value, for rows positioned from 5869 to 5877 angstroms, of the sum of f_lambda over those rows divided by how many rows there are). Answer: -0.3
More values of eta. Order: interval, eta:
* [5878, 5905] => 5878.71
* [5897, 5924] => 5911.29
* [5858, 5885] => 5876.00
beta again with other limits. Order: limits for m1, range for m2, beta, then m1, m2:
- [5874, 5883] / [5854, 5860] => -0.34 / 5.58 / 5.235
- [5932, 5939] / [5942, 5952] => -0.02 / 5.35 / 5.321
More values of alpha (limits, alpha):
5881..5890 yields 5.481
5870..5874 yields 5.587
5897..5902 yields 5.215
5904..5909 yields 5.549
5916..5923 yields 5.584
